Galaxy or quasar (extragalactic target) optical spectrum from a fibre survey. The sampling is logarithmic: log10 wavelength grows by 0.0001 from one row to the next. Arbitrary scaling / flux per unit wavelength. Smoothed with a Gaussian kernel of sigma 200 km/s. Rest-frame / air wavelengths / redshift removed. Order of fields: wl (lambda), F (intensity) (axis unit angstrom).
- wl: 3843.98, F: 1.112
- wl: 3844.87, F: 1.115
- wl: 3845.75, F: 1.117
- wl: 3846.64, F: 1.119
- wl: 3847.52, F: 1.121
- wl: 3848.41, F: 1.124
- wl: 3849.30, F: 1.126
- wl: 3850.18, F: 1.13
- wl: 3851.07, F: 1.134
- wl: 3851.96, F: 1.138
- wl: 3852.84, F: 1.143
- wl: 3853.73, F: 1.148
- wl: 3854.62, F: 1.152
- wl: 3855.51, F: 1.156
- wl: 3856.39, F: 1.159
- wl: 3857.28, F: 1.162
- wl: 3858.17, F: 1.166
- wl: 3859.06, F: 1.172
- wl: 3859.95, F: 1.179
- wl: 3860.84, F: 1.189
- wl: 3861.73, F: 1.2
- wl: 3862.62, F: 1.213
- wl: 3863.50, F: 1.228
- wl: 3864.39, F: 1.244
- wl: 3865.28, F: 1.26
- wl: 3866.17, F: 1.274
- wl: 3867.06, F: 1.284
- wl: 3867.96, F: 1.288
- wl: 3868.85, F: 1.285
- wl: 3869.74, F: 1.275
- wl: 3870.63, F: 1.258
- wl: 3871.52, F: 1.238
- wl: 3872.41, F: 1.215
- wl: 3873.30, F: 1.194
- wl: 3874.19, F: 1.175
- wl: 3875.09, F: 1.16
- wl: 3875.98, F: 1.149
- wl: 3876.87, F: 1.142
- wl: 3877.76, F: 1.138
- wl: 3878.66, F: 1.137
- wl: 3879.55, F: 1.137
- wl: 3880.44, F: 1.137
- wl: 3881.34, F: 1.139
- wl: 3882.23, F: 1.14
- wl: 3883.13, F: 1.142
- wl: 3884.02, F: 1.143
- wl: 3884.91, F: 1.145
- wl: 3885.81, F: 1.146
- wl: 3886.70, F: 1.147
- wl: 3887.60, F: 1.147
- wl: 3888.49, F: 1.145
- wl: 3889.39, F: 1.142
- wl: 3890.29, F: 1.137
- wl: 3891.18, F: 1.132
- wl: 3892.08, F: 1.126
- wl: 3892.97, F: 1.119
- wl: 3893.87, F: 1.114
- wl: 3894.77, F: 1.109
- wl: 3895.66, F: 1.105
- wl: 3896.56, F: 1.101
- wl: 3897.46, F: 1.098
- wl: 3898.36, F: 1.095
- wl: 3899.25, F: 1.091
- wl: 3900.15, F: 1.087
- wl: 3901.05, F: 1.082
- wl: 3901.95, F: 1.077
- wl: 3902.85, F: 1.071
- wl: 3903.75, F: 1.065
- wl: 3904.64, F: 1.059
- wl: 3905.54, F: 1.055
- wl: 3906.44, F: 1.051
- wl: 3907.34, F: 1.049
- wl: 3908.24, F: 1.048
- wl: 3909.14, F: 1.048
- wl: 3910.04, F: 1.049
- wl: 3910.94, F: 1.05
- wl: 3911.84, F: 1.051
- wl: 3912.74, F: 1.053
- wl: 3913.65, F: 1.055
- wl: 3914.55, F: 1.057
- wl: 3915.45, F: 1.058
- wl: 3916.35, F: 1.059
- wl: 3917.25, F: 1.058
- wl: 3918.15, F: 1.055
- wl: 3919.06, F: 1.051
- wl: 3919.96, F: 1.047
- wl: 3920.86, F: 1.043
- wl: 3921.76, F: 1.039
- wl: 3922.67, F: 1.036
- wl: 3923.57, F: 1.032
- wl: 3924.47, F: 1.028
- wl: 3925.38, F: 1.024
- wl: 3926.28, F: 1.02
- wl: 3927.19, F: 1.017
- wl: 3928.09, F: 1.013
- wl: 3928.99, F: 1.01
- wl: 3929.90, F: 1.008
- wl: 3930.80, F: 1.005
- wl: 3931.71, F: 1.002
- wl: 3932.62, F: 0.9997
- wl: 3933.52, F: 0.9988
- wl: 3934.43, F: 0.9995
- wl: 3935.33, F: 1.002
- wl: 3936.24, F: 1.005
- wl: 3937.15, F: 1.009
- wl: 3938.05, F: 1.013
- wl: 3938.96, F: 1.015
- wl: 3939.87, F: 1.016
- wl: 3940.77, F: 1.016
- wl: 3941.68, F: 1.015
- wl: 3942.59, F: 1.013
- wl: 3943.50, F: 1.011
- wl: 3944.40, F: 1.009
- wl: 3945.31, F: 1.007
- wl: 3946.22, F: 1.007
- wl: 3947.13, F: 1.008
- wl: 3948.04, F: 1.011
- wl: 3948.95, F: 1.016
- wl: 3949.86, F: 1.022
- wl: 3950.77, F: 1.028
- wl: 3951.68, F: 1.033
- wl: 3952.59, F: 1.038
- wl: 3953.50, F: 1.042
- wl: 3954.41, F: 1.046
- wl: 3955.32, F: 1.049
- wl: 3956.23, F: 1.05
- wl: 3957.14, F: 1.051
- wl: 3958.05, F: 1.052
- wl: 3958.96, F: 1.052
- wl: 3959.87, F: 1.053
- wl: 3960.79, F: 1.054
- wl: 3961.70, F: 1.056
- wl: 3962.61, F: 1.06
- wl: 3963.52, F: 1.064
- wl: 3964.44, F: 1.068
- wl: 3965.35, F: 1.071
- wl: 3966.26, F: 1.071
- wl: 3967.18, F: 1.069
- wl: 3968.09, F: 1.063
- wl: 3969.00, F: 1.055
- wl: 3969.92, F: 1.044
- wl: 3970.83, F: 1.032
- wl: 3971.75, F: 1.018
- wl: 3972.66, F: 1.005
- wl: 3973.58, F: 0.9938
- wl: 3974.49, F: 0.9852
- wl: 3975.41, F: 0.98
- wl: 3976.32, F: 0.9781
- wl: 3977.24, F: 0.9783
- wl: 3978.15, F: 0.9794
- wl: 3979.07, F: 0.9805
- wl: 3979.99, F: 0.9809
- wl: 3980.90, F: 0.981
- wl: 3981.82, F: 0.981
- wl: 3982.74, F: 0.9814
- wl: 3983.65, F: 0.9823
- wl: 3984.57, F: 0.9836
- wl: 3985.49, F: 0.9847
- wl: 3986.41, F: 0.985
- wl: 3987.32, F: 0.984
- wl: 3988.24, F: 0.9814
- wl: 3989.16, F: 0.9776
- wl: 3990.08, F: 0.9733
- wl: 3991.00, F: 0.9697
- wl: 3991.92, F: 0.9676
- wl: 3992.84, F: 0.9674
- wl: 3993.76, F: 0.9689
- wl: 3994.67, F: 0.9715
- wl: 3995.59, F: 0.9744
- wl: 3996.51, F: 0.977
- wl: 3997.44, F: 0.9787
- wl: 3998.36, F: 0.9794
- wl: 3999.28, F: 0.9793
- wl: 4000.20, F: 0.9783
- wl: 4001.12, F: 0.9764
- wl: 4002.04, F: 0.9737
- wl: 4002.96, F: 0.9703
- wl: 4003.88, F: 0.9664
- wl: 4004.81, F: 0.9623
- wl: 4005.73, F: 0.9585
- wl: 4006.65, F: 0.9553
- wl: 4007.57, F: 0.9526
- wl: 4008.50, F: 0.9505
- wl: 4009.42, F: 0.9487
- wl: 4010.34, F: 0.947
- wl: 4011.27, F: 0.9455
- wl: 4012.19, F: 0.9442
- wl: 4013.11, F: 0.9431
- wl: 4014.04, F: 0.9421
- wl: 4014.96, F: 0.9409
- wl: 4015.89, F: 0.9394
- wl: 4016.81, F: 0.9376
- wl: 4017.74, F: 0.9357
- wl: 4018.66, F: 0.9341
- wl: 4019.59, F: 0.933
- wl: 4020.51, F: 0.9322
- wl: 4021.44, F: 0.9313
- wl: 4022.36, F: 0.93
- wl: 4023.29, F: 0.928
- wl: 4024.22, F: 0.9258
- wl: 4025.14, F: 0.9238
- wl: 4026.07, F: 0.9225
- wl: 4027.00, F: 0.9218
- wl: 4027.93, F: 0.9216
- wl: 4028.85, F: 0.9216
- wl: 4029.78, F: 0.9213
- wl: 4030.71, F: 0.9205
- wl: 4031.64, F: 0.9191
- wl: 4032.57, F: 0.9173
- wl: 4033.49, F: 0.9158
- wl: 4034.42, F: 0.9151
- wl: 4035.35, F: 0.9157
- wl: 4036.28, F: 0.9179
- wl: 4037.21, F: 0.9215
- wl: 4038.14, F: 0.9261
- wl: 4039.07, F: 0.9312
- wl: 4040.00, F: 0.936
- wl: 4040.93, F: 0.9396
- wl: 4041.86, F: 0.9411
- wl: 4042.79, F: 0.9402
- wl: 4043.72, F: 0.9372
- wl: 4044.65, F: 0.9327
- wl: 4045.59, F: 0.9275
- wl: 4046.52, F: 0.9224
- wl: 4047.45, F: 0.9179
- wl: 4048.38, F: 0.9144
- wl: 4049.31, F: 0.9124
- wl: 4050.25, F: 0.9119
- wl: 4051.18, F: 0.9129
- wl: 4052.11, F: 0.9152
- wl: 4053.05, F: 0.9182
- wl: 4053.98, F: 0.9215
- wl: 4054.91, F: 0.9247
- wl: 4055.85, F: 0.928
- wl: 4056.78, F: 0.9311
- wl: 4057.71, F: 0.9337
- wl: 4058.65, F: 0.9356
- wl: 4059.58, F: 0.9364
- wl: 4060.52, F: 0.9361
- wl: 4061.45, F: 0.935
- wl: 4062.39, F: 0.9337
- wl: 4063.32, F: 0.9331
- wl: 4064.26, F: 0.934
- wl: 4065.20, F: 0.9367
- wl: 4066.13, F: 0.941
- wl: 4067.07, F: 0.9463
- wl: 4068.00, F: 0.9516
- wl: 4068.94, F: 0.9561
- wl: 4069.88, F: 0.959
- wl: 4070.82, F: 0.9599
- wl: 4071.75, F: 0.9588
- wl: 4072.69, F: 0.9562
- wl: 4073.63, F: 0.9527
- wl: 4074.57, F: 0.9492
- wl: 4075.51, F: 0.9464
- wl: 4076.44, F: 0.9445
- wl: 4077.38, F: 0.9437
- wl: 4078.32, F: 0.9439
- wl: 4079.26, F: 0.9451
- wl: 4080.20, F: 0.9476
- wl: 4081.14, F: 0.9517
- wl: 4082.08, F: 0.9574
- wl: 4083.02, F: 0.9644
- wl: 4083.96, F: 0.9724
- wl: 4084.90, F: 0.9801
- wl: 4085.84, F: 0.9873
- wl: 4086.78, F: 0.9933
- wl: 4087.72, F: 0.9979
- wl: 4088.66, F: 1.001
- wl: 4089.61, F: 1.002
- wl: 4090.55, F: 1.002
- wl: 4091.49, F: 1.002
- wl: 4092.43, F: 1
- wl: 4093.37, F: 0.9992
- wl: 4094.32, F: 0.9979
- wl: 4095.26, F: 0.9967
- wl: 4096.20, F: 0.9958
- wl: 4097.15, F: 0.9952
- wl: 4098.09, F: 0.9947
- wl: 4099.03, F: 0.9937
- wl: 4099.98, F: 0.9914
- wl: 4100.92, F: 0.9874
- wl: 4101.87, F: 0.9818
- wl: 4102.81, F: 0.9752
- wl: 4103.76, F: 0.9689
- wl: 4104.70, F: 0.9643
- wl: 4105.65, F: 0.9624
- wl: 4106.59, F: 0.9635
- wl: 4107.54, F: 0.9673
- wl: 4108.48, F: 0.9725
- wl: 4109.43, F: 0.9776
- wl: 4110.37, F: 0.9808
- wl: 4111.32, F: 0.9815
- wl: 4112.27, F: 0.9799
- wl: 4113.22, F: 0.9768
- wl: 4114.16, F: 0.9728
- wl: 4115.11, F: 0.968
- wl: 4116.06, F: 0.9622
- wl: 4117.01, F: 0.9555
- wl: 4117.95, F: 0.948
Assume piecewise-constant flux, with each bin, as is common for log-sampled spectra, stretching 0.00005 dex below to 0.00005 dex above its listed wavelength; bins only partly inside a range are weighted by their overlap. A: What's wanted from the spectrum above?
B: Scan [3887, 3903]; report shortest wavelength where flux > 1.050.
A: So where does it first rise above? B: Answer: 3887.60 angstrom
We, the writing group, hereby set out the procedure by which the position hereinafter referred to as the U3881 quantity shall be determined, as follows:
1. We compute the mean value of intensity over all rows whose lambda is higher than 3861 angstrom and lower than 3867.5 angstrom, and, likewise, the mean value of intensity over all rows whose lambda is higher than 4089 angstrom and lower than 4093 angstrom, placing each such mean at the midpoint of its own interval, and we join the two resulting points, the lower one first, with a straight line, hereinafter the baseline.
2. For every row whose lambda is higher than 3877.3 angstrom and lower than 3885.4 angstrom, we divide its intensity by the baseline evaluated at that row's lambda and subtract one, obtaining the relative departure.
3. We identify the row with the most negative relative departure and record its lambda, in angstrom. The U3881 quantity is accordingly 3878.66 angstrom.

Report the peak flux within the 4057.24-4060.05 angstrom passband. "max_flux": 0.9364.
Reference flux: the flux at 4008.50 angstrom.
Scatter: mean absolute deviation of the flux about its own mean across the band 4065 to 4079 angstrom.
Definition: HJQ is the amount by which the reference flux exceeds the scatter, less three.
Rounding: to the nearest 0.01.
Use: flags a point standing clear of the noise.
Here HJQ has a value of -2.06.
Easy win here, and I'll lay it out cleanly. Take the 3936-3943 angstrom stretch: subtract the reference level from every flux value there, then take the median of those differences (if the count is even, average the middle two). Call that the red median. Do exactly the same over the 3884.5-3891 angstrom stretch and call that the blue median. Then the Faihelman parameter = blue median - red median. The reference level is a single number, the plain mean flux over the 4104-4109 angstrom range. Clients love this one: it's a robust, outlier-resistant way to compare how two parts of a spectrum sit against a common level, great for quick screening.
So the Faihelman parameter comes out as 0.13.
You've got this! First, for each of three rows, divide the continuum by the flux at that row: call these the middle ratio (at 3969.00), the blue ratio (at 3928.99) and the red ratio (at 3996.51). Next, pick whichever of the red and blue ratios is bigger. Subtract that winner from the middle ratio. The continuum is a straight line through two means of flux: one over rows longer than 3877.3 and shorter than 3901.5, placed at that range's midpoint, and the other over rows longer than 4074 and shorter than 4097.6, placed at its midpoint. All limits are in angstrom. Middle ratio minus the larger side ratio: -0.07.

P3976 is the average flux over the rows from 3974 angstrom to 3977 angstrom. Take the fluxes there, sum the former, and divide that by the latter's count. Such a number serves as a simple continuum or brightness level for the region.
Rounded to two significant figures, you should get 0.98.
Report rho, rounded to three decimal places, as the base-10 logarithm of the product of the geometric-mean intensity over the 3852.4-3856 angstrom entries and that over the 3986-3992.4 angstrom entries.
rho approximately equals 0.050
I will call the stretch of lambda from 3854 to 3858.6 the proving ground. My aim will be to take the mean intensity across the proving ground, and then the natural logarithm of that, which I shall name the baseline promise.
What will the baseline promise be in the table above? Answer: 0.15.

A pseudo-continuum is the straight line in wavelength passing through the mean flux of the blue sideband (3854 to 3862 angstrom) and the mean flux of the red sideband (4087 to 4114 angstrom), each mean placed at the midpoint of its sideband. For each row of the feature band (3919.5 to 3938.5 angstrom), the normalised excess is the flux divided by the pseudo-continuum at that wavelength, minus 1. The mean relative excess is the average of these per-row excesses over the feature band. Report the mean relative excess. -0.09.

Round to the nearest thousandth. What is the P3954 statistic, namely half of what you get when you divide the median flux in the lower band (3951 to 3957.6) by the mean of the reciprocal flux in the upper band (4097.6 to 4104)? 0.515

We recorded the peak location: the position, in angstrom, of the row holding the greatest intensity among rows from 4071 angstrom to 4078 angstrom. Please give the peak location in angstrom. 4071.75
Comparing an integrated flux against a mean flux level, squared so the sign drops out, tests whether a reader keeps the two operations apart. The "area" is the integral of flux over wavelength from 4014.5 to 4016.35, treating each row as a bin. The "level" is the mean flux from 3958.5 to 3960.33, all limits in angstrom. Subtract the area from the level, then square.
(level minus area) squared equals 0.47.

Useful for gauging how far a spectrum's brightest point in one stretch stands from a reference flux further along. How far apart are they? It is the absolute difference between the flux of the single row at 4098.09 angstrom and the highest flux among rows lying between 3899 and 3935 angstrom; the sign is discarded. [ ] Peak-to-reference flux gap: 0.10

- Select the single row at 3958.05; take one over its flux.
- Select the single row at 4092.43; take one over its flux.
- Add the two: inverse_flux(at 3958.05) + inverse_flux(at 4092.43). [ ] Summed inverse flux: 1.95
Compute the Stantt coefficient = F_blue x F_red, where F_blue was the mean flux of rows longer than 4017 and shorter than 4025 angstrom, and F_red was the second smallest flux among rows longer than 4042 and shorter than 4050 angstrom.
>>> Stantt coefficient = 0.85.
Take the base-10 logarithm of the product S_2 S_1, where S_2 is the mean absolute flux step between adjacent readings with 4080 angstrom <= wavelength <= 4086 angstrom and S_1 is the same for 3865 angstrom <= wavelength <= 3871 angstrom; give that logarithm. -4.2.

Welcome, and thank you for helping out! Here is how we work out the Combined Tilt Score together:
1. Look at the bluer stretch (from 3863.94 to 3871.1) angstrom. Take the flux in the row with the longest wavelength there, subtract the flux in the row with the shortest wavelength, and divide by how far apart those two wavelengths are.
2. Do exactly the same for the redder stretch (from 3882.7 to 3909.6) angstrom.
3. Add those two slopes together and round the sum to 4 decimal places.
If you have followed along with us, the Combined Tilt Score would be -0.0014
